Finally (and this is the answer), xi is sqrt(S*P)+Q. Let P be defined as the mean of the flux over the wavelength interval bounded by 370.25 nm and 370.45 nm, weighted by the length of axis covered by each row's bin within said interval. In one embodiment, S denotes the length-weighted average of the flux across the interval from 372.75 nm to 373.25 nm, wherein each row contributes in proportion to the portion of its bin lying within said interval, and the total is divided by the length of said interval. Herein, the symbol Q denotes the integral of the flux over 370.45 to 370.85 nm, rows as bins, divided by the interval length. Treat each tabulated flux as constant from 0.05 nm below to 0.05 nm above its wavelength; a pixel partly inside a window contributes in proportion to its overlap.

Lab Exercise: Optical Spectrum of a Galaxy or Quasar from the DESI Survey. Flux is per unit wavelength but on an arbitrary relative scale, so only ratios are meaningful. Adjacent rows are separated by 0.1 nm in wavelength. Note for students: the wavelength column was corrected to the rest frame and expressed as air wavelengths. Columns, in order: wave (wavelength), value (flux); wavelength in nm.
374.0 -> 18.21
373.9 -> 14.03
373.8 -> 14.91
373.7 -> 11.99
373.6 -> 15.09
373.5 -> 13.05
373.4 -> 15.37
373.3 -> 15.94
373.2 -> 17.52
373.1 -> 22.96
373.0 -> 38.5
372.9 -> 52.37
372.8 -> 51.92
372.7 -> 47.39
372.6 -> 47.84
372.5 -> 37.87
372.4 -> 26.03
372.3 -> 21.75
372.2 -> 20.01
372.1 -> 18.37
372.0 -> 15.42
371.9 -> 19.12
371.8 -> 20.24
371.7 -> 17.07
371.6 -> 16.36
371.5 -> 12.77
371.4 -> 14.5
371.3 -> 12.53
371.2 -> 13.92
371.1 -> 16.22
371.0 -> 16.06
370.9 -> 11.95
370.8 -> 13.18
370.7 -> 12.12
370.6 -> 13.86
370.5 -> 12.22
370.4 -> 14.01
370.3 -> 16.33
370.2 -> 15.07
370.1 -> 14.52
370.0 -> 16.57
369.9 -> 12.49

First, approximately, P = 15.2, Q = 12.8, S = 37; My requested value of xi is 36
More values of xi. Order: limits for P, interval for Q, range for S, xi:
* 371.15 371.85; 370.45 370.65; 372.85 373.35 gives 34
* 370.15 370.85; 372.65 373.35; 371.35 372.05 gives 50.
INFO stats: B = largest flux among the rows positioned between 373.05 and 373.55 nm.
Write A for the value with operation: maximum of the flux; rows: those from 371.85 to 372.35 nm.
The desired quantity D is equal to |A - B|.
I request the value 1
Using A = 21.75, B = 22.96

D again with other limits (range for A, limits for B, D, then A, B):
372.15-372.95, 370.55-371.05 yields 36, 52.37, 16.06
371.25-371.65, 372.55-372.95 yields 36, 16.36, 52.37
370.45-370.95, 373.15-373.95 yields 4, 13.86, 17.52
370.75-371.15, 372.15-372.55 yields 22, 16.22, 37.87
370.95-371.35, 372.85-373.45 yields 36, 16.22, 52.37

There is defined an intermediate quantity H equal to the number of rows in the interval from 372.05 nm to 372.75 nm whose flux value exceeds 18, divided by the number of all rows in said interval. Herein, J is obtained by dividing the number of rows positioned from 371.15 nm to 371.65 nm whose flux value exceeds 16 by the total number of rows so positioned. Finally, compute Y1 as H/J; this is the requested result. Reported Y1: 5.0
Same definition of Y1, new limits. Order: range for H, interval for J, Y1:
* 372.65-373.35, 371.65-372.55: 0.8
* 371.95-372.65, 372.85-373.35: 1.1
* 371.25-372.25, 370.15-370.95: 3.2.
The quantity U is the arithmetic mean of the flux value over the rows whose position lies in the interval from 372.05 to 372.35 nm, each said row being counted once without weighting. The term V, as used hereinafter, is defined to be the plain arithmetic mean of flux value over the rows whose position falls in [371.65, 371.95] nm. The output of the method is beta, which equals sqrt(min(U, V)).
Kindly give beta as 4.3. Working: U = 20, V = 19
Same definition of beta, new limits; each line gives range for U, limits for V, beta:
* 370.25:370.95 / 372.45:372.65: 3.7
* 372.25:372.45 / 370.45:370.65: 3.6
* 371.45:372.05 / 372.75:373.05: 4.1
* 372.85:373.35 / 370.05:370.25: 3.8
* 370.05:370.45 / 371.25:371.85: 3.9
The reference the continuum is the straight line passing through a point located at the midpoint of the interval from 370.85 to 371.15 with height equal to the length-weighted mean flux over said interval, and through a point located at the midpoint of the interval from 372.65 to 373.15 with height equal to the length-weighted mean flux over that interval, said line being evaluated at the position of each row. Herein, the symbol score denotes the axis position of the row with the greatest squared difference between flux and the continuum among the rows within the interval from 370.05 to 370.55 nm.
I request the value 370.1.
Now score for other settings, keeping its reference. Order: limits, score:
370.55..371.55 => 371.5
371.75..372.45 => 372.0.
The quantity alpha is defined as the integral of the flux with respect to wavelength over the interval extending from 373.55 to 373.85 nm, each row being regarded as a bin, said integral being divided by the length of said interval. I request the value 14.0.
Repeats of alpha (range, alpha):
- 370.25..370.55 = 14.2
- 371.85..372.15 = 17.6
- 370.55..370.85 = 13.1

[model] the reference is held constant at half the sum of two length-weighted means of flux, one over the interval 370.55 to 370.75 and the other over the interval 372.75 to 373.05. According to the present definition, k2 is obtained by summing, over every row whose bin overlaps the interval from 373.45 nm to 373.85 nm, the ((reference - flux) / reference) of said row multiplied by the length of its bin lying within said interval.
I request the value 0.22 nm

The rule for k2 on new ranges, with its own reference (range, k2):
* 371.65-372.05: 0.16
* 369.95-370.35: 0.19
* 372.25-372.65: -0.04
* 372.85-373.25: -0.03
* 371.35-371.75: 0.20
